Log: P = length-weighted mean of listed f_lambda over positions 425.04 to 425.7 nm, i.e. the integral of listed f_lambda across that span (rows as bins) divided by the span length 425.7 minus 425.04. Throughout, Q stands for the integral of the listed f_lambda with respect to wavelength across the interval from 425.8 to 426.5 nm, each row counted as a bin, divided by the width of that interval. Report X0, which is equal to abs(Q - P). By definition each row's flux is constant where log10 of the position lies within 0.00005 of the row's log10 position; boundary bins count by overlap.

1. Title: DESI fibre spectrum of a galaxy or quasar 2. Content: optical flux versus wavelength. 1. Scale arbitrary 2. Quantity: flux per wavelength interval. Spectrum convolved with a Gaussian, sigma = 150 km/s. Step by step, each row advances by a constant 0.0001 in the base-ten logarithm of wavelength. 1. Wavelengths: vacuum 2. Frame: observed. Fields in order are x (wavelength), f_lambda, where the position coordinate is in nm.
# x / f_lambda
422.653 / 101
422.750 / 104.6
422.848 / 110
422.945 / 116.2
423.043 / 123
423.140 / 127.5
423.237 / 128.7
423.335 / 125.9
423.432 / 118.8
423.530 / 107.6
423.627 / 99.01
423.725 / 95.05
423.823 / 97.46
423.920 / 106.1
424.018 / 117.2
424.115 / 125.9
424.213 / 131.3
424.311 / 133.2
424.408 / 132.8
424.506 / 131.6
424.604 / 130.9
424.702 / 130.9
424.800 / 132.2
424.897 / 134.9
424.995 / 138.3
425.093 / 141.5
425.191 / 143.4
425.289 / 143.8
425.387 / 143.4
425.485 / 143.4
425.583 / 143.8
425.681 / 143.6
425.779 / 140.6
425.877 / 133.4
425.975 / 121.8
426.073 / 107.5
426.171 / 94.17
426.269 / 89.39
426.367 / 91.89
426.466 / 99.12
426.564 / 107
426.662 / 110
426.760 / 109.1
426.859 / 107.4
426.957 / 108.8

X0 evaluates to 36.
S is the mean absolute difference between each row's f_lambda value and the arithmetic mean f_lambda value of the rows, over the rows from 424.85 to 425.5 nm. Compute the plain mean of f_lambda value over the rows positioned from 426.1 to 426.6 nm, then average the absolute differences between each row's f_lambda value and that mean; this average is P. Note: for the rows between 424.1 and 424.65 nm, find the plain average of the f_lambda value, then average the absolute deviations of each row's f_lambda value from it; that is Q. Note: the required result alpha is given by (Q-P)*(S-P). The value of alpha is 10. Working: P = 5.4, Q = 1.7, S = 3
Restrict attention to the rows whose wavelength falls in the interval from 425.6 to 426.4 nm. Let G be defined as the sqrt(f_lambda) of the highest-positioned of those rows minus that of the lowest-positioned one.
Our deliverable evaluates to -2.4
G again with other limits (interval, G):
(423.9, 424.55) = 1.2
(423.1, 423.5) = -0.4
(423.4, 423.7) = -0.9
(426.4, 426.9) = 0.4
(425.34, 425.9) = -0.4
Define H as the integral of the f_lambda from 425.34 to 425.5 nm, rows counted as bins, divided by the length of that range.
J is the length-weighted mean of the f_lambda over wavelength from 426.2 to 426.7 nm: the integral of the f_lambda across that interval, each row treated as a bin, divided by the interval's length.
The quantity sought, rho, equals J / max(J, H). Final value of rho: 0.69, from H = 143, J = 99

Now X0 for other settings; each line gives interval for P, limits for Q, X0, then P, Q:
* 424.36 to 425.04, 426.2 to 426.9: 31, 133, 102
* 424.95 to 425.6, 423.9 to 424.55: 16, 142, 126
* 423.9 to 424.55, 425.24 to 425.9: 16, 126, 142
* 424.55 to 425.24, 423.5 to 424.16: 29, 136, 107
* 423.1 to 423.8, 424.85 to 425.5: 27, 114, 141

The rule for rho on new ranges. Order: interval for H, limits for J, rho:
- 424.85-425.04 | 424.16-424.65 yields 0.97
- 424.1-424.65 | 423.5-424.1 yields 0.80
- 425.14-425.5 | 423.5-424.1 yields 0.73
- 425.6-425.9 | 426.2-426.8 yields 0.72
